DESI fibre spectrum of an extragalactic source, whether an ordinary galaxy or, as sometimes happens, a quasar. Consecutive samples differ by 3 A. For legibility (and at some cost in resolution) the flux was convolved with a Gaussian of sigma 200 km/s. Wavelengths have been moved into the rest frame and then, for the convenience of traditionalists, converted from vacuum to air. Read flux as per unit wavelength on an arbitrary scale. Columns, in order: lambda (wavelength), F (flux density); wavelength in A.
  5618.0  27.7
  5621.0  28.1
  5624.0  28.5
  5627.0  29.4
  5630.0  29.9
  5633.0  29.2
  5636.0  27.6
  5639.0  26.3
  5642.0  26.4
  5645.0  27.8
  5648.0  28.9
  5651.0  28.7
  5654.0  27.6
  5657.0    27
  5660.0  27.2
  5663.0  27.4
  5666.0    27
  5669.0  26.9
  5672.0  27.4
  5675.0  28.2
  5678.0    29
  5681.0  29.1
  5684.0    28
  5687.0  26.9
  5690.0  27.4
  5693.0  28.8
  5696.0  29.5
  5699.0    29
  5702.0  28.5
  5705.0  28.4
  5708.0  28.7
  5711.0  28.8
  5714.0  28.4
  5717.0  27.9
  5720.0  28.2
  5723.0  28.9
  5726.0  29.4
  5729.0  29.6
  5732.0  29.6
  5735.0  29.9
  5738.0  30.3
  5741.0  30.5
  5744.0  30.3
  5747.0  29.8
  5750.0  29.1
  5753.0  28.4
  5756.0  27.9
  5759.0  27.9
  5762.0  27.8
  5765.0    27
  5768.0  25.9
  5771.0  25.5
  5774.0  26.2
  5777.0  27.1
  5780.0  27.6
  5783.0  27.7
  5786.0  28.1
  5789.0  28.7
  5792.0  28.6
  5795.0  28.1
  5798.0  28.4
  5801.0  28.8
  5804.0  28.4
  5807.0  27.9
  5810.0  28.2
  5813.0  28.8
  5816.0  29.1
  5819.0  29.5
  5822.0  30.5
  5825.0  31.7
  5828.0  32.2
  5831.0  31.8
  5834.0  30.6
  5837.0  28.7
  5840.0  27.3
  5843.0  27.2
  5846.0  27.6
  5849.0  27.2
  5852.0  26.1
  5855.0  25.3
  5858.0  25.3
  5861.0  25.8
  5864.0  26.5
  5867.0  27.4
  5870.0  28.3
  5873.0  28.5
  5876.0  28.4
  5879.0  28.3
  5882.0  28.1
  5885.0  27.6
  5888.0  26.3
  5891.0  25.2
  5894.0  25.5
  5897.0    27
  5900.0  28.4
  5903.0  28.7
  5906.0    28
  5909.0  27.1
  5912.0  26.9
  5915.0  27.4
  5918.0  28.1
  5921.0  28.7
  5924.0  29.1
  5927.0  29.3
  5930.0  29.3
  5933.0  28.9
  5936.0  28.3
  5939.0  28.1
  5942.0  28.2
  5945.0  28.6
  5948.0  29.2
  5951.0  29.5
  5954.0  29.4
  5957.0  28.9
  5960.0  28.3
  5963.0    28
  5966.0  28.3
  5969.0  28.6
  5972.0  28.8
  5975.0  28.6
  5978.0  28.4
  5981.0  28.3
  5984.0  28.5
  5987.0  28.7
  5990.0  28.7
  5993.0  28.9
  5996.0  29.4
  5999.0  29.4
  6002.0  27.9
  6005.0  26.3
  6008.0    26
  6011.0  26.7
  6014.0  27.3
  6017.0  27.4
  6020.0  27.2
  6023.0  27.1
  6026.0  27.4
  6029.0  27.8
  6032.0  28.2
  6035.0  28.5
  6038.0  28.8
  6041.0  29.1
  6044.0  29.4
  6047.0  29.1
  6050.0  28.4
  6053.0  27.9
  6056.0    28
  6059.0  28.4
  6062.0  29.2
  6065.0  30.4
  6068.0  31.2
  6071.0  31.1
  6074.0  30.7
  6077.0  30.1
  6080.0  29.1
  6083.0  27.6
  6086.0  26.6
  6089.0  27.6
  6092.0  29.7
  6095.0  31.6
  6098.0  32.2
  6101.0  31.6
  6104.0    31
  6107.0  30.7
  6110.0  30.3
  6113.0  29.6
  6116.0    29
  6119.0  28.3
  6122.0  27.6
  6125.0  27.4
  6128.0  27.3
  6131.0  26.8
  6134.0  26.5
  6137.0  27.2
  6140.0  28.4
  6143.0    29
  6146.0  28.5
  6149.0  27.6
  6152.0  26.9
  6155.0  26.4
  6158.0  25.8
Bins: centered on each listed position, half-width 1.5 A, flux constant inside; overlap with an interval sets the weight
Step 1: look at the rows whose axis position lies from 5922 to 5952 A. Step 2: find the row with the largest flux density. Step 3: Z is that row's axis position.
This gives 5951.0 A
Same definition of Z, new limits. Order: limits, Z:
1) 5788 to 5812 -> 5801.0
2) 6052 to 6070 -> 6068.0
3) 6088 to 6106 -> 6098.0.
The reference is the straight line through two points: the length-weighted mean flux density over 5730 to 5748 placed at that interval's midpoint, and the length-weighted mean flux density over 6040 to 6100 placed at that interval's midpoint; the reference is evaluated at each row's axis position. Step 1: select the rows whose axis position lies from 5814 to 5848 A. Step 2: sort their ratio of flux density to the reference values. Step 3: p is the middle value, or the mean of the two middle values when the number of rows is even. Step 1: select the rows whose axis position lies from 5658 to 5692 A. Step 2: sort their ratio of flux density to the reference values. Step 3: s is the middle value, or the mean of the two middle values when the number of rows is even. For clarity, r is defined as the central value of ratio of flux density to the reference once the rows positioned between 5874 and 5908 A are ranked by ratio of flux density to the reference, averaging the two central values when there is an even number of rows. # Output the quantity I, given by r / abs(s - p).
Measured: 12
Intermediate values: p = 0.99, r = 0.94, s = 0.91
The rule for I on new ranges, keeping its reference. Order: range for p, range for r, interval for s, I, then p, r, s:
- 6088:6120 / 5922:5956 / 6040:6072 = 22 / 1.03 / 0.98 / 0.99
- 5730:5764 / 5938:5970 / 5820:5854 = 42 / 0.98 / 0.96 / 0.96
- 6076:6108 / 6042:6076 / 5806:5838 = 26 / 1.02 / 0.99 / 0.99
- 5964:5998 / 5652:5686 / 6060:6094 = 20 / 0.97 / 0.91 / 1.01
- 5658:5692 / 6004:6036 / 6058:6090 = 11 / 0.91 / 0.93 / 0.99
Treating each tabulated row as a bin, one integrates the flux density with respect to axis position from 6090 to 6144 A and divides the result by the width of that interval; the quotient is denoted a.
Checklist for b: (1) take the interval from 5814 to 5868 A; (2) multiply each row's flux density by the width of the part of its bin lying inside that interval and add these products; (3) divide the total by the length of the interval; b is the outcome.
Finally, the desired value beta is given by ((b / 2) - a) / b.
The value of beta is -0.53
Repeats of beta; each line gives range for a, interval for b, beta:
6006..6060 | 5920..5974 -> -0.47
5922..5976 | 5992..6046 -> -0.53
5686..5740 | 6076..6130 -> -0.48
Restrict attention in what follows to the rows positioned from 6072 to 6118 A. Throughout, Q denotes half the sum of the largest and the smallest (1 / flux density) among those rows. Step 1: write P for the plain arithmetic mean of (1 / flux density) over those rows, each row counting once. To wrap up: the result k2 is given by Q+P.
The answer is 0.068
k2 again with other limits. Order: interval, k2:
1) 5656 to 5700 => 0.071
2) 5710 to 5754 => 0.069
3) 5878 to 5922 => 0.074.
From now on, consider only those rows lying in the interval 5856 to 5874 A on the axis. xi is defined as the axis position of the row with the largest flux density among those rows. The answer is 5873.0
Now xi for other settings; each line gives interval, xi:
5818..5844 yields 5828.0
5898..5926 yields 5924.0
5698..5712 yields 5699.0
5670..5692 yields 5681.0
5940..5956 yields 5951.0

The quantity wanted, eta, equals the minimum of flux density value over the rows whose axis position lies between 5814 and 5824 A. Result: 29.1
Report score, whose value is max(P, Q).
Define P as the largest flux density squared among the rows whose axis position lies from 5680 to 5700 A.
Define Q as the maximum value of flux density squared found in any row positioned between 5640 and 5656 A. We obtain 870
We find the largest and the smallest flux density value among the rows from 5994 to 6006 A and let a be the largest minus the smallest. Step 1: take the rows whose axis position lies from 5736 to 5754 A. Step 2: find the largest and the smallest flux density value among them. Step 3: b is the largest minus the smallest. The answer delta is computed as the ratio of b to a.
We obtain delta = 0.68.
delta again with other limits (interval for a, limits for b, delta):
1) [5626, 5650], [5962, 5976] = 0.22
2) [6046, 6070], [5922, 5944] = 0.36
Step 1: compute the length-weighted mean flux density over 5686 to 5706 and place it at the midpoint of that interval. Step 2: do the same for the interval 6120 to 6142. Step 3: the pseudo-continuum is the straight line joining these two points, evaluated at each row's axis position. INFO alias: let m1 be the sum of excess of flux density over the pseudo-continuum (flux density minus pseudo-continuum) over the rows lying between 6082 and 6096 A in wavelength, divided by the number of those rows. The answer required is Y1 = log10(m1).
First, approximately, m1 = 1.1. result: 0.1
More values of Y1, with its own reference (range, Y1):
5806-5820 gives -0.2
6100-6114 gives 0.5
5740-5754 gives 0.1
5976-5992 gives -0.1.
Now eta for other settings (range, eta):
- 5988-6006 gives 26.3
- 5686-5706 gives 26.9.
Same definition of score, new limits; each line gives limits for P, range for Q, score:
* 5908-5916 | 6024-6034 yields 795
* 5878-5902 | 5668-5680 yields 841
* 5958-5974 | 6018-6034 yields 829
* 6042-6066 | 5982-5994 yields 924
